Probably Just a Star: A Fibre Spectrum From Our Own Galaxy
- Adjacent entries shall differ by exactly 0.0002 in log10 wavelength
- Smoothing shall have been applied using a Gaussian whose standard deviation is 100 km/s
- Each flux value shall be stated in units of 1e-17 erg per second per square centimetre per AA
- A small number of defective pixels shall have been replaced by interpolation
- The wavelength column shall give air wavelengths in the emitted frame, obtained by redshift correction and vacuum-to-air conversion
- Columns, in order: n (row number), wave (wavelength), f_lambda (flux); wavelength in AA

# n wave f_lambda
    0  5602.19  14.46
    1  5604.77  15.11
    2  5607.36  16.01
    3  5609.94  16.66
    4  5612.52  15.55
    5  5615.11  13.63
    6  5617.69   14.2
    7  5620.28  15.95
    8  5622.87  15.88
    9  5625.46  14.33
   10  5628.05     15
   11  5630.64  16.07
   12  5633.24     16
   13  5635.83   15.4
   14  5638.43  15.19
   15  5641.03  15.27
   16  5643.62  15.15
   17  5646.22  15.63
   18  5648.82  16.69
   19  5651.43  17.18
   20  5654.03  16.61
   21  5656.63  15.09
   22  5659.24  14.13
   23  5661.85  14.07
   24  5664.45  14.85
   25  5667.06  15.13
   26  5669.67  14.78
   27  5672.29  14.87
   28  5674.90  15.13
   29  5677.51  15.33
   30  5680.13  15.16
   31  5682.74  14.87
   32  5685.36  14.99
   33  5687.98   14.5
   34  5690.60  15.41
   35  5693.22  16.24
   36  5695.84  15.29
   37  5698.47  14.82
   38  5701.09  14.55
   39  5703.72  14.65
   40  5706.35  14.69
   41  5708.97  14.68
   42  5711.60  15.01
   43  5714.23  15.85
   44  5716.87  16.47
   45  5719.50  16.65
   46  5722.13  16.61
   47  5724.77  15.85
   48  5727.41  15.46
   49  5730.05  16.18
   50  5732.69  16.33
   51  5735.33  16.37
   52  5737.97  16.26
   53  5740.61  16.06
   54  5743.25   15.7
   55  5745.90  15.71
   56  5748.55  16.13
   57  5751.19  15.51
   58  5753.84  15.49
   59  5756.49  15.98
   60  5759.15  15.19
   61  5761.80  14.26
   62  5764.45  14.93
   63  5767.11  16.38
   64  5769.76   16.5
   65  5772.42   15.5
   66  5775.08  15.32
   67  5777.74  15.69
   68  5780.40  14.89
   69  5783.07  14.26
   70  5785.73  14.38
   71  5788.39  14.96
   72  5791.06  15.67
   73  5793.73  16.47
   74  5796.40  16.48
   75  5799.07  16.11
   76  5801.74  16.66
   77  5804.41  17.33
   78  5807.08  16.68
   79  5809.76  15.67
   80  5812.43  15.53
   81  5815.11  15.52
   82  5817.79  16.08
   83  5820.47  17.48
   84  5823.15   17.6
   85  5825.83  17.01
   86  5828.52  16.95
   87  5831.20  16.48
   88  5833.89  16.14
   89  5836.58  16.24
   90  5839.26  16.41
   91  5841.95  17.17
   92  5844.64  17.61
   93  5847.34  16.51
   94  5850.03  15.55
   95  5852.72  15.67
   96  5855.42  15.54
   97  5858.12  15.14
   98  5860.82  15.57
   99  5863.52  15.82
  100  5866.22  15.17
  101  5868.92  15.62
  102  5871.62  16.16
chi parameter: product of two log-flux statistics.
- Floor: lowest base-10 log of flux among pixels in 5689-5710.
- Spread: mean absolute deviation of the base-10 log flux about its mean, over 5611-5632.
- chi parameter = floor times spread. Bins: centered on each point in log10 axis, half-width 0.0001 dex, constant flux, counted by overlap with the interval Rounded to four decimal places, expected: 0.0265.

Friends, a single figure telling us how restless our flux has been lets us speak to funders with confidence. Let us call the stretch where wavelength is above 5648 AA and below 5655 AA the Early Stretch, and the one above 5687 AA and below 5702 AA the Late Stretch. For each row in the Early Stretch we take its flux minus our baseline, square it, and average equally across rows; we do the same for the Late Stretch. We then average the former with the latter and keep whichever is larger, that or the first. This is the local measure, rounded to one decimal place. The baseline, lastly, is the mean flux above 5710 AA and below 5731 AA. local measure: 0.9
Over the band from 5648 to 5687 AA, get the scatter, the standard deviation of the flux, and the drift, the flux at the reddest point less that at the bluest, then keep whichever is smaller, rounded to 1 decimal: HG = -1.7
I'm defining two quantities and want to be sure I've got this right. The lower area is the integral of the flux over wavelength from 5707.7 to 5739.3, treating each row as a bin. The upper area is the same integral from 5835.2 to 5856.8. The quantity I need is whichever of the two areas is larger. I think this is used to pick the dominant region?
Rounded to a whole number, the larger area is 505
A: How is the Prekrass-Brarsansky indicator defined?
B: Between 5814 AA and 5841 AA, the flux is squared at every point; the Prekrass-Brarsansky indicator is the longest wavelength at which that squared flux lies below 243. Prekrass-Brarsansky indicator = 5815.11 AA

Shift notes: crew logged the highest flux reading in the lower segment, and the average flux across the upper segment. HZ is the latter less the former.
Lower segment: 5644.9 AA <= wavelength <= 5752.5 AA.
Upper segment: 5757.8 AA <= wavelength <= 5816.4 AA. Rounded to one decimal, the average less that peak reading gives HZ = -1.5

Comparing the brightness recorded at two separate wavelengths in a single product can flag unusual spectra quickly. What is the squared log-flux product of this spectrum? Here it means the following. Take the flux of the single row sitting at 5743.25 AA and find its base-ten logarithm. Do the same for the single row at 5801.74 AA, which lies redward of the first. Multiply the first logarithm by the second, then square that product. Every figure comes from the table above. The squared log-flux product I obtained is 2.13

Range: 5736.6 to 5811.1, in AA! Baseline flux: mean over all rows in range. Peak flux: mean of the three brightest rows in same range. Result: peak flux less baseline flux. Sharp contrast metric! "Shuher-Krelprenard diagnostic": 1.17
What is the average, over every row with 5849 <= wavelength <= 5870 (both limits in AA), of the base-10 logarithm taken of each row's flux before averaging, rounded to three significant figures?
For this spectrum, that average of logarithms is 1.19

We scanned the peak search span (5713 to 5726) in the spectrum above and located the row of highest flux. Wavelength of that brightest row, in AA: 5719.50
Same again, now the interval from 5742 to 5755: 5748.55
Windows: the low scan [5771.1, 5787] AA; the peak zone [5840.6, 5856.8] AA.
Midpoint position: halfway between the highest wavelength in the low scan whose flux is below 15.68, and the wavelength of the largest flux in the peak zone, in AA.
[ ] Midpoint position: 5815.2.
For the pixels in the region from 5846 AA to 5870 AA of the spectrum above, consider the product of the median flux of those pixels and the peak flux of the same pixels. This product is 257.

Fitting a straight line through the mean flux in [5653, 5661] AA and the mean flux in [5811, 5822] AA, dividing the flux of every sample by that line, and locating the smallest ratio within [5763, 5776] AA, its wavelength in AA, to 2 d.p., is 5764.45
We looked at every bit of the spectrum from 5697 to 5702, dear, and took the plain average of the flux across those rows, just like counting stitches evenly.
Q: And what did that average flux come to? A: 14.7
